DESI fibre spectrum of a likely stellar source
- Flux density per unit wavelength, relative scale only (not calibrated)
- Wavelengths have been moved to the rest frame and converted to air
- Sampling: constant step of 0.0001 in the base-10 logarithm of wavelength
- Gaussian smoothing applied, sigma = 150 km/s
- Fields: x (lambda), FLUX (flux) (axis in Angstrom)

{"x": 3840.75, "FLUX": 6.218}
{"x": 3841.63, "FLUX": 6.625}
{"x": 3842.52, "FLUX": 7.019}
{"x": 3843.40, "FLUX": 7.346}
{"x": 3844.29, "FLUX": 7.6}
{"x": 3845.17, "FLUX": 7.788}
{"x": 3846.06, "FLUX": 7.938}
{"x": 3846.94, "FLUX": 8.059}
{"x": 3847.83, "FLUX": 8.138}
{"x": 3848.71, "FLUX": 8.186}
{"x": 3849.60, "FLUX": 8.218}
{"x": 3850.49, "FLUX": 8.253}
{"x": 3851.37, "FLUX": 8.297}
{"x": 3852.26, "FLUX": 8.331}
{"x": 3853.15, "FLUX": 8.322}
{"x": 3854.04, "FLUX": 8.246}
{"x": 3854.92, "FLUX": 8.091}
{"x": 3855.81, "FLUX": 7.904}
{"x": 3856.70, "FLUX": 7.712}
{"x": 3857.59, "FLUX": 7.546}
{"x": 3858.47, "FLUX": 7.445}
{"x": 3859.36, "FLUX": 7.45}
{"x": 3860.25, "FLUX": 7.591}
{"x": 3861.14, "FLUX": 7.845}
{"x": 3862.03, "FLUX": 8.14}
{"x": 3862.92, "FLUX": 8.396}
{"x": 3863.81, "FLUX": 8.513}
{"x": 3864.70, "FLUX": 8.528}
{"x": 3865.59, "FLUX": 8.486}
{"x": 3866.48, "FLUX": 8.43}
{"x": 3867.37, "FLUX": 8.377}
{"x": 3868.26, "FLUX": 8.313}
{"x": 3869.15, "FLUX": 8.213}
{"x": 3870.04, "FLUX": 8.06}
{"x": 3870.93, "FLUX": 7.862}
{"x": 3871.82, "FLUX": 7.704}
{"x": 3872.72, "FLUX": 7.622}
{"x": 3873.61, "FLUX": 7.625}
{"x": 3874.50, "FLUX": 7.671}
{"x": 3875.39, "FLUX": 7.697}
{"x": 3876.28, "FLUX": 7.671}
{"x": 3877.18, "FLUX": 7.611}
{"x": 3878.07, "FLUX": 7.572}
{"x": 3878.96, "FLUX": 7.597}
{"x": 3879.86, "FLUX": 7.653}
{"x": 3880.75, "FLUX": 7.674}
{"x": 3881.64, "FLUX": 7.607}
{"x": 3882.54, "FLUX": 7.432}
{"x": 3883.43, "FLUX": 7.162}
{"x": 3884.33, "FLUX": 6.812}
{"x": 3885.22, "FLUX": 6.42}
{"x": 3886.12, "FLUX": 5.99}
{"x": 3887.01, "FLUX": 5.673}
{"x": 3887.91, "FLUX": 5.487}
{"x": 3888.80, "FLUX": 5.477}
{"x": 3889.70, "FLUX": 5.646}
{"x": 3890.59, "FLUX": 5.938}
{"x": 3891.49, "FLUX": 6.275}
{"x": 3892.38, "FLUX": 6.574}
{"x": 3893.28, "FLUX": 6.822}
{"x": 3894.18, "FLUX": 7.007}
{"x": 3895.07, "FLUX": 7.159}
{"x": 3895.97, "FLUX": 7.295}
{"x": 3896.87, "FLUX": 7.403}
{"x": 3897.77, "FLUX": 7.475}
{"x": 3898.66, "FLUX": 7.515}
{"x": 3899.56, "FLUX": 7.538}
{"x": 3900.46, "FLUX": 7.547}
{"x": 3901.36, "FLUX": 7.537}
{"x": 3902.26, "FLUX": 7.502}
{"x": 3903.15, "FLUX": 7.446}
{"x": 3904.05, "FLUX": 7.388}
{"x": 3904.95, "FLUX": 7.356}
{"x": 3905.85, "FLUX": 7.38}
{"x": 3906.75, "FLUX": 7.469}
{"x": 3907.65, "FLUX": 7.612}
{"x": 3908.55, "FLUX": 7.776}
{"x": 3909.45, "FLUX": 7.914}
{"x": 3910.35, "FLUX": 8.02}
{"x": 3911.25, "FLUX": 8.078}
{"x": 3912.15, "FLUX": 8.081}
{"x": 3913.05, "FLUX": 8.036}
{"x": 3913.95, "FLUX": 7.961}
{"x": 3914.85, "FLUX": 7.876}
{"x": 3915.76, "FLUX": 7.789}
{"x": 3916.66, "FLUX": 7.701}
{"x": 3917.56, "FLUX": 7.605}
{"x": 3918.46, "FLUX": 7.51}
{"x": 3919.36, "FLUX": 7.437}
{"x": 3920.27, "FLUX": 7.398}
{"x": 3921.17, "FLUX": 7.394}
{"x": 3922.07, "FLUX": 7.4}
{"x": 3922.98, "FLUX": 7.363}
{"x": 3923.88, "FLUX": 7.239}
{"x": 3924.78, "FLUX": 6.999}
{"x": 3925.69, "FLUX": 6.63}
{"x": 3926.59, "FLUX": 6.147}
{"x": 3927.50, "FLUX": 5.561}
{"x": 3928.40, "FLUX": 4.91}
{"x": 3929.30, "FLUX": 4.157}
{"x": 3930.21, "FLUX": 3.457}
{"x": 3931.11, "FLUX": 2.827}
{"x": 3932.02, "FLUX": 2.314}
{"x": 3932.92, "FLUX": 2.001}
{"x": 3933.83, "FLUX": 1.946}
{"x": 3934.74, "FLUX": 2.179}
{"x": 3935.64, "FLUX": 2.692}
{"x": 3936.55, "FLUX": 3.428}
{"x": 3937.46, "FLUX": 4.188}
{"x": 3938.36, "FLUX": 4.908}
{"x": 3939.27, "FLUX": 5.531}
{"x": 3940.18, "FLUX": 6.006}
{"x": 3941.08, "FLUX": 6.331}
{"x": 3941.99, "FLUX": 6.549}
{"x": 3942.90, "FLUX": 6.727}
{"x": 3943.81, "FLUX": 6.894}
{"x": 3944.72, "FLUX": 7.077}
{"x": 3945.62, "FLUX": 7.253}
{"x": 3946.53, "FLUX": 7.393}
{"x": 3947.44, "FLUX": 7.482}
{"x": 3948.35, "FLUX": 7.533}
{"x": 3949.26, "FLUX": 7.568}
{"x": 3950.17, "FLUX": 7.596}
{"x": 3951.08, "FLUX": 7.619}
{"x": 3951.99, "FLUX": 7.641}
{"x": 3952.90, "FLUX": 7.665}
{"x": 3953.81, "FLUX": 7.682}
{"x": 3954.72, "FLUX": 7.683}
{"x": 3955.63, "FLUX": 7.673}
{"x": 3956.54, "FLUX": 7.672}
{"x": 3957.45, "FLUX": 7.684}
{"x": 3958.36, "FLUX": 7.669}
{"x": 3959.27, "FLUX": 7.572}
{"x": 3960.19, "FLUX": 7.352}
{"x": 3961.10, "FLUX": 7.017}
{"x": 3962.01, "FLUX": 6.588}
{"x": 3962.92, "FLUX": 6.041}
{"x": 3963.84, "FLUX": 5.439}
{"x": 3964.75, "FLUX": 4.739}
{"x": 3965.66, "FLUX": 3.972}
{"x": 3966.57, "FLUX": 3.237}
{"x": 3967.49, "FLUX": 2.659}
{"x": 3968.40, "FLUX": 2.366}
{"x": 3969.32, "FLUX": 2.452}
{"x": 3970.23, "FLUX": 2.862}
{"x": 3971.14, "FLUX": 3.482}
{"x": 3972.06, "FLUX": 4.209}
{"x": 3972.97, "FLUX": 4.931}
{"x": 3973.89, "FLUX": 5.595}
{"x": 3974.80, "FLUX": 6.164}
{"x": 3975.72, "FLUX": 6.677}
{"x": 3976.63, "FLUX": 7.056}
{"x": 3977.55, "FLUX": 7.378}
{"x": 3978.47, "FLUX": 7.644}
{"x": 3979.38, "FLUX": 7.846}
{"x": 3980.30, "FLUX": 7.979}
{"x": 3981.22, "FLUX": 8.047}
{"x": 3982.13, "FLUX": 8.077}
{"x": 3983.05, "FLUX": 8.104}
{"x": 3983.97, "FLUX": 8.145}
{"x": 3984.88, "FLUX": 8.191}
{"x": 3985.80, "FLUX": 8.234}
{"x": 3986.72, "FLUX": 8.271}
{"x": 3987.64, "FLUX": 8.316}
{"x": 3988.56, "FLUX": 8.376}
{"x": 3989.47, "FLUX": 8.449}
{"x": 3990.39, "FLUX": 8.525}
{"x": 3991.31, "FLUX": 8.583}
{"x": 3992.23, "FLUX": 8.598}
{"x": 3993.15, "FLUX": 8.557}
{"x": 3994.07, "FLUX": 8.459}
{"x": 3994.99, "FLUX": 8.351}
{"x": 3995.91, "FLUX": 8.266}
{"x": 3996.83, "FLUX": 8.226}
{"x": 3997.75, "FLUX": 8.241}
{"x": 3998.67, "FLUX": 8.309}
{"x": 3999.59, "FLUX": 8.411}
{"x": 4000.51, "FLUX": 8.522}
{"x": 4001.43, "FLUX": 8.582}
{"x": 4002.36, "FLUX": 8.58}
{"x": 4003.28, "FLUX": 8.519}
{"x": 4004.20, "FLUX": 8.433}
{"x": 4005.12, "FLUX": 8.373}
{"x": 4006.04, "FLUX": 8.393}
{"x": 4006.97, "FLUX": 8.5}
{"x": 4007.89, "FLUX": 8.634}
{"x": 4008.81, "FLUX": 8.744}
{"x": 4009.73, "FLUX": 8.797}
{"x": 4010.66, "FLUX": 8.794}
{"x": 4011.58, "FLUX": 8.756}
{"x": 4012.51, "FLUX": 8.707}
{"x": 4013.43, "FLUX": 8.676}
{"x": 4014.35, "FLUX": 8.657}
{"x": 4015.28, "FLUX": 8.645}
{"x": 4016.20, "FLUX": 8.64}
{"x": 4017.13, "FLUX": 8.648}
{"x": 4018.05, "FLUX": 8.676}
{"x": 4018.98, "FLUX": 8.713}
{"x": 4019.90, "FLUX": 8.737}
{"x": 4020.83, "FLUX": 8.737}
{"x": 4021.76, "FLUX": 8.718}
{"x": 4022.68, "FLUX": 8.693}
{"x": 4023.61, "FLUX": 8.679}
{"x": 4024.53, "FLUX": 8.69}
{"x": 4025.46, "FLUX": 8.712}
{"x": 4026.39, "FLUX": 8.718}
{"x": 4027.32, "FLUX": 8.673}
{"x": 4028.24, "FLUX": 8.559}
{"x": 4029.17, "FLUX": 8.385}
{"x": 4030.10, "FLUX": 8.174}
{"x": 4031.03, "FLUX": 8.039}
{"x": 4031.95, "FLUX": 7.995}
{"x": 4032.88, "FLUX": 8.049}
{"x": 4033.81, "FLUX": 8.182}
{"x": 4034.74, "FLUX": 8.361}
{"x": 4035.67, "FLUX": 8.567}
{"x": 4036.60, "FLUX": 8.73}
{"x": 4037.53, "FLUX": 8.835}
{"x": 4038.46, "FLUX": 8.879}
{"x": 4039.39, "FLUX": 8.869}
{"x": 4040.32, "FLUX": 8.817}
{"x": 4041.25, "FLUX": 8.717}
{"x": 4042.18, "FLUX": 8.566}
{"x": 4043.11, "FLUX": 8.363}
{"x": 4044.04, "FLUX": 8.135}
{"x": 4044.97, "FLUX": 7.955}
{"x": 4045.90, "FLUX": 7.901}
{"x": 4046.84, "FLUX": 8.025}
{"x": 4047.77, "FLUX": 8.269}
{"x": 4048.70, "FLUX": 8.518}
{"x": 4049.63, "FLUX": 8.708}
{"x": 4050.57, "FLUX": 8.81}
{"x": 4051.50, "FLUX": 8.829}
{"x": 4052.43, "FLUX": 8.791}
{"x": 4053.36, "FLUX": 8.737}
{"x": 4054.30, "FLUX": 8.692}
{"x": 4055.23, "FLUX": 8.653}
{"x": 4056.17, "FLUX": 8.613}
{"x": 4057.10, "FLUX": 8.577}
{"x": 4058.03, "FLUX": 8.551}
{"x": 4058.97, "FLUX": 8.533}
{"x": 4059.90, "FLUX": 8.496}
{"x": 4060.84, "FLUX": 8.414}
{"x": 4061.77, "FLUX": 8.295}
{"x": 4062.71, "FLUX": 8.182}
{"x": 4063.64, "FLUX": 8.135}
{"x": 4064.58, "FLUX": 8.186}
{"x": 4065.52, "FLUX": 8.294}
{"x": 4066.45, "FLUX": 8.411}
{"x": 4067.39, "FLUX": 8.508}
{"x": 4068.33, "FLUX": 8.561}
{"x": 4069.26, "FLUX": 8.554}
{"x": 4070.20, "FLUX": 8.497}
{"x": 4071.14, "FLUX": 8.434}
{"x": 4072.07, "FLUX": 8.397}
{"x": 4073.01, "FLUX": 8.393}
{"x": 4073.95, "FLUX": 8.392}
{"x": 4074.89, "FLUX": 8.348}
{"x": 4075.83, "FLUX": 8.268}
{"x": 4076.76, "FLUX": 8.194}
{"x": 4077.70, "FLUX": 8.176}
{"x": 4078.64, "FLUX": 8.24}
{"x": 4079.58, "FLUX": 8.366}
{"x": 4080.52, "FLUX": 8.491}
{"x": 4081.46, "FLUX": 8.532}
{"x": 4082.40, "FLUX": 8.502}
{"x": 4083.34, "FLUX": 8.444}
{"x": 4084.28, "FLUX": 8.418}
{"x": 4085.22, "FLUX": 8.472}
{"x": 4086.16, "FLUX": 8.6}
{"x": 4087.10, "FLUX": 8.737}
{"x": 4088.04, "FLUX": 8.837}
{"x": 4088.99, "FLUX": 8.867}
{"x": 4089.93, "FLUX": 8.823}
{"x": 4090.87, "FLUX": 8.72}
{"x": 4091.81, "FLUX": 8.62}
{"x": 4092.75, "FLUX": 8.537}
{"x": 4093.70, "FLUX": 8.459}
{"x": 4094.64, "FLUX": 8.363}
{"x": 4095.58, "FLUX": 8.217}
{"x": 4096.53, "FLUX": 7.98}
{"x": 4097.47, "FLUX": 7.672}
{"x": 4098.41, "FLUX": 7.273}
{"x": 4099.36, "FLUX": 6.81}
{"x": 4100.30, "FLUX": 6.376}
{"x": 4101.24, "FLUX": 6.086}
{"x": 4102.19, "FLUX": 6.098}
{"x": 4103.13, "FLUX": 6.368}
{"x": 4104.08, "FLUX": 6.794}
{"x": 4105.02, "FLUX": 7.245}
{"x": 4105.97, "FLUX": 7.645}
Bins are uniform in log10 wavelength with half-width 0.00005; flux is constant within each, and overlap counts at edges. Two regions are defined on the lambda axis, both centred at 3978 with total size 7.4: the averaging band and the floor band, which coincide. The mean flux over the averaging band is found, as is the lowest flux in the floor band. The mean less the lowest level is 1.18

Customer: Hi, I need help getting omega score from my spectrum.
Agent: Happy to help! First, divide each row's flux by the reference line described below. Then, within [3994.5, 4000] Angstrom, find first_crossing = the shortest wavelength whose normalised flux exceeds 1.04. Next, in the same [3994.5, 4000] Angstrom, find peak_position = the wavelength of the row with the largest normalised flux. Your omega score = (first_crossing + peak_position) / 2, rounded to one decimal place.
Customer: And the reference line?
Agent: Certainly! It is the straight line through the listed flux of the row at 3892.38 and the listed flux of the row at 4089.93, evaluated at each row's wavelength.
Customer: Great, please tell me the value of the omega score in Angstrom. 3997.3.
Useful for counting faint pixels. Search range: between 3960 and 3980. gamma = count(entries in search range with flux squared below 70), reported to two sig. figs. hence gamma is 22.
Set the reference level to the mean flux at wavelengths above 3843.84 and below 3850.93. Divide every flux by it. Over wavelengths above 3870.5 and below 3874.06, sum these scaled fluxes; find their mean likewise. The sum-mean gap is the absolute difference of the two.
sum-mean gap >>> 2.88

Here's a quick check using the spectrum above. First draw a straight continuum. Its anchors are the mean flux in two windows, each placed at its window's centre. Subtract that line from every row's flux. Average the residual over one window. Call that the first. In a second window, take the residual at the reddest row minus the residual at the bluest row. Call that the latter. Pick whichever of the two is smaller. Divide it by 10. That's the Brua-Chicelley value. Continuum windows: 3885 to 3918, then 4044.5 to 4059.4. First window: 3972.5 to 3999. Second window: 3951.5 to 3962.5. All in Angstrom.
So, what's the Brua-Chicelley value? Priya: -0.11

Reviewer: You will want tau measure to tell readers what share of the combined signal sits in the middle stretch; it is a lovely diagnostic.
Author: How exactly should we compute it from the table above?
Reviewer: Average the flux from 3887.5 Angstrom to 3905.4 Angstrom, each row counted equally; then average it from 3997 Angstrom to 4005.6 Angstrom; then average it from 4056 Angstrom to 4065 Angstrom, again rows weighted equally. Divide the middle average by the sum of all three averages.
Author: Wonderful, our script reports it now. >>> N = 0.36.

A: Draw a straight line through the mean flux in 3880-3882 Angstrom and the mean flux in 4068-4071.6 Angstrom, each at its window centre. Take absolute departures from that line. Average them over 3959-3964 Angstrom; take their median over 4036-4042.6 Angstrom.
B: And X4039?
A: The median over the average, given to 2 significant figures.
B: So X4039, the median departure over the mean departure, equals 0.33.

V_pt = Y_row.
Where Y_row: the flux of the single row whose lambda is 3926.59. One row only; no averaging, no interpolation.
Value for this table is 6.147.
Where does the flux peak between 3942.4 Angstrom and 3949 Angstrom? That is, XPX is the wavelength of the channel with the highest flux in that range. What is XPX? 3948.35 Angstrom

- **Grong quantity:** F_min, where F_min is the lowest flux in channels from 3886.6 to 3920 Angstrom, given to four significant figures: 5.477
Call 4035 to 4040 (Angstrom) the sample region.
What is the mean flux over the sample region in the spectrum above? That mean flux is 8.8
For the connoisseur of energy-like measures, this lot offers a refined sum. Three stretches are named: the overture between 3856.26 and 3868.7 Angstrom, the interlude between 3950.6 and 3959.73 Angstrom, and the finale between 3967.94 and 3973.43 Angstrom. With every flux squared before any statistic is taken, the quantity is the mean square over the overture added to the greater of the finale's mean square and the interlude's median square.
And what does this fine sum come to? 124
